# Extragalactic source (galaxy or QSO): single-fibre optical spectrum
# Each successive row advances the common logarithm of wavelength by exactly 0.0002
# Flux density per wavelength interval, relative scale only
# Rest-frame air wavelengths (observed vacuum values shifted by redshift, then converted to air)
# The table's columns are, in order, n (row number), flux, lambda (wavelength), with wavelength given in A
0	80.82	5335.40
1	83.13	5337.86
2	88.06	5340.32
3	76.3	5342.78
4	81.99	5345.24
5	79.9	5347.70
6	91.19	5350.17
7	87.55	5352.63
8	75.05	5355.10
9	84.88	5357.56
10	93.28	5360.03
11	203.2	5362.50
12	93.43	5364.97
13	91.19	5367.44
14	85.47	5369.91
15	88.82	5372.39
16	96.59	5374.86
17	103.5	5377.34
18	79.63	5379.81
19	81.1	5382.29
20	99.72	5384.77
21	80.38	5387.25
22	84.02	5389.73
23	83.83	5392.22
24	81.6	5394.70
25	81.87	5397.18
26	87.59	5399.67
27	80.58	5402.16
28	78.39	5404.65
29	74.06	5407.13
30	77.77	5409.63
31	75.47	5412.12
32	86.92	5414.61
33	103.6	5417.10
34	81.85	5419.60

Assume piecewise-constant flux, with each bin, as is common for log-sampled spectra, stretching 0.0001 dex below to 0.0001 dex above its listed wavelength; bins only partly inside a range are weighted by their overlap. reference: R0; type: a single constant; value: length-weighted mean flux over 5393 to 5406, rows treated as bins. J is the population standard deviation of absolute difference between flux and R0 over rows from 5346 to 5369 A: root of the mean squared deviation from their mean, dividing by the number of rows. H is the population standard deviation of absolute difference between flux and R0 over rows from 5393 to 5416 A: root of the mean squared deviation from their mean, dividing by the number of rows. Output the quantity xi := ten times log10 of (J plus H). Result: 15.9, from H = 3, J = 35.9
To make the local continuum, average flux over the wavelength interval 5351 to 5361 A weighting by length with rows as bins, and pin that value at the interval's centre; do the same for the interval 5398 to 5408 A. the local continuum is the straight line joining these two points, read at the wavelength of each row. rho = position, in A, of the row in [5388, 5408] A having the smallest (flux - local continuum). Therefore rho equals 5407.13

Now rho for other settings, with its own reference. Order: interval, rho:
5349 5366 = 5355.10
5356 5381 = 5379.81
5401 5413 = 5407.13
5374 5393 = 5379.81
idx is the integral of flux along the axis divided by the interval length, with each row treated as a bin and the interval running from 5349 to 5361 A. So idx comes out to 86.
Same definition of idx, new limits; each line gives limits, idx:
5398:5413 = 79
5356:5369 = 112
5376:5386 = 91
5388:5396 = 83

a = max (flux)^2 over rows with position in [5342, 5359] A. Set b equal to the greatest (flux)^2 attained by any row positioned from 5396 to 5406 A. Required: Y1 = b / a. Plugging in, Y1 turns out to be 0.9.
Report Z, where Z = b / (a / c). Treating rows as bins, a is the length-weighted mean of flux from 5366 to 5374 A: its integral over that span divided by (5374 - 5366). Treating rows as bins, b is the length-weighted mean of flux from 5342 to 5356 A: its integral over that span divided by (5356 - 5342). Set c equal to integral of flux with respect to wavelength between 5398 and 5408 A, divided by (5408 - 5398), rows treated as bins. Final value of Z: 74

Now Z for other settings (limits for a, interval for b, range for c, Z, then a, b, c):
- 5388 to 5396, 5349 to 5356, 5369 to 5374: 90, 83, 85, 88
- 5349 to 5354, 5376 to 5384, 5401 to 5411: 78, 89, 89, 78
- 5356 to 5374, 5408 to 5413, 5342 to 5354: 61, 105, 76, 84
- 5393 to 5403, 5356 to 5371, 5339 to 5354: 109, 83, 108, 84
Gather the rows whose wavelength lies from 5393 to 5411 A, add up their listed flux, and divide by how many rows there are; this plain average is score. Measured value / 80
